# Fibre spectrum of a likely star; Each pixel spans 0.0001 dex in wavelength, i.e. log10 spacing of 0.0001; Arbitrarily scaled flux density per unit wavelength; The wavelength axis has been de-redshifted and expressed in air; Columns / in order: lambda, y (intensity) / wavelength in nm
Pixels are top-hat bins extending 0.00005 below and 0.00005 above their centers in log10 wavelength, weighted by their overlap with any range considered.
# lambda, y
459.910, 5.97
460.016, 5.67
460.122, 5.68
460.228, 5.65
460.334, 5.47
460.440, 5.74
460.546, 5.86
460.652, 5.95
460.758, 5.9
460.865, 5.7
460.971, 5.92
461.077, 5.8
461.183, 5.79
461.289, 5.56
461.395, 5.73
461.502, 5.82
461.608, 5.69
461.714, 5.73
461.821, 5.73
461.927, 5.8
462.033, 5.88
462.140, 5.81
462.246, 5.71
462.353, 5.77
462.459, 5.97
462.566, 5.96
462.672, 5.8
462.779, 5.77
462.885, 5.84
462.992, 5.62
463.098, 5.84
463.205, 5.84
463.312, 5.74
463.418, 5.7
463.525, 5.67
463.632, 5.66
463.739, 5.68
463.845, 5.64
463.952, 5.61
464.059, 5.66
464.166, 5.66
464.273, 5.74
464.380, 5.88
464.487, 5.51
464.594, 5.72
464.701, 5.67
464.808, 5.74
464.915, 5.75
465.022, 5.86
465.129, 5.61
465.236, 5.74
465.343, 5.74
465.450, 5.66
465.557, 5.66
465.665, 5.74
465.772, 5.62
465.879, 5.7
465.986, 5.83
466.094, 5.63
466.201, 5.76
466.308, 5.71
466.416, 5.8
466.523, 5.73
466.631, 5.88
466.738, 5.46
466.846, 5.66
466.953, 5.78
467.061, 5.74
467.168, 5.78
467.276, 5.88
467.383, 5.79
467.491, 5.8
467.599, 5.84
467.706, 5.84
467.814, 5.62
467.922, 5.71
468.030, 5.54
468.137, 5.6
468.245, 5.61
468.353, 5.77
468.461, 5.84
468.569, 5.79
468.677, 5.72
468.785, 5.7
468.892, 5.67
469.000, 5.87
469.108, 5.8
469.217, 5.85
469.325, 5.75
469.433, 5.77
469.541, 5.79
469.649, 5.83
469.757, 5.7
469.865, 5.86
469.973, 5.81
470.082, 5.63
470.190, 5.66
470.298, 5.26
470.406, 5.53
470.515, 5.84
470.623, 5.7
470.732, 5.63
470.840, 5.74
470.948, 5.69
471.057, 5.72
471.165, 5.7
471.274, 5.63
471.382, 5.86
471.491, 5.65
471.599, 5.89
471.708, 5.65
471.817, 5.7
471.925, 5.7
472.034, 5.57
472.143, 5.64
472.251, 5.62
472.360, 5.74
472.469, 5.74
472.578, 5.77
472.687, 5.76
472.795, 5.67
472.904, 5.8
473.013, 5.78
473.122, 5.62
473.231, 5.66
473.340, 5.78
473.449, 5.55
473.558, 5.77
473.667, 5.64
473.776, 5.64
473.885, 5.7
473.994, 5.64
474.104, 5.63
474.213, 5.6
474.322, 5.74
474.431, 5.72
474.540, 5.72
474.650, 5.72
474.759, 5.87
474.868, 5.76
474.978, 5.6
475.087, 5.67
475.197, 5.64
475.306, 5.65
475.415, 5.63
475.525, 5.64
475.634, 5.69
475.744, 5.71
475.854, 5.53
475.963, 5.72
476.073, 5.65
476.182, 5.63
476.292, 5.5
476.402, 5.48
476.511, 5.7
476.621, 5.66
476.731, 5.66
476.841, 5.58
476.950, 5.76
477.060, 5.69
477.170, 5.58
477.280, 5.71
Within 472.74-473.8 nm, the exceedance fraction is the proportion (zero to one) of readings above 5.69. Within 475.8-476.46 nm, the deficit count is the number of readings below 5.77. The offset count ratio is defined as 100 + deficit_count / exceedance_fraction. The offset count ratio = 115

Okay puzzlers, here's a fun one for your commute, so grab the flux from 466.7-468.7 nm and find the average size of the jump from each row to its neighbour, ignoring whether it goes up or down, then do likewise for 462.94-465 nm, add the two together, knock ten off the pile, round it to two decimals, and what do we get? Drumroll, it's -9.83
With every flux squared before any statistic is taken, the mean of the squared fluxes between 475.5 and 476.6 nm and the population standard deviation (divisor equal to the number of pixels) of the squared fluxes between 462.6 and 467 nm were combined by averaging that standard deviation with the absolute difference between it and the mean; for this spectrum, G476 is 15.8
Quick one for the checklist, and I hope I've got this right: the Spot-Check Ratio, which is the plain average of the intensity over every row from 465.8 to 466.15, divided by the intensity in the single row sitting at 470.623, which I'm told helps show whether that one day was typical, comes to 1.00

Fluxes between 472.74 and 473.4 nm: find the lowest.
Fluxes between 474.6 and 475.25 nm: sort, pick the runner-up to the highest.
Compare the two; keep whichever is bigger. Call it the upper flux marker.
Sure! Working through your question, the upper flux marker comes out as 5.76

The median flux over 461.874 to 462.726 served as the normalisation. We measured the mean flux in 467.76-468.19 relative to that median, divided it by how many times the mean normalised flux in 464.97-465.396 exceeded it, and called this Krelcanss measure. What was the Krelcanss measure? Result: 0.95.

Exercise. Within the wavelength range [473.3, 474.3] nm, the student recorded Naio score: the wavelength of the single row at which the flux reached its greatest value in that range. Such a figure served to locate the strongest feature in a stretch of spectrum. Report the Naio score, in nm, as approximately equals 473.340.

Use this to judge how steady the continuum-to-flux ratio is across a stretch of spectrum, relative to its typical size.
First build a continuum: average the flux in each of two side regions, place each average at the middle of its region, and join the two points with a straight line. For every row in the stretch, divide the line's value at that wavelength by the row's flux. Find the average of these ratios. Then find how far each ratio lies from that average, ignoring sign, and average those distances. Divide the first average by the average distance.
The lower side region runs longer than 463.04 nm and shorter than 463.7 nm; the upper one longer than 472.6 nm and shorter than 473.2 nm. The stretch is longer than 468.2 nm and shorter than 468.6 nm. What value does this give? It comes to 79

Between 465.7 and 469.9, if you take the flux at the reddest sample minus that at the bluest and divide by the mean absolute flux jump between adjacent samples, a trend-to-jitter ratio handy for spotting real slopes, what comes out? 2.5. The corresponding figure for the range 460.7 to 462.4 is -1.2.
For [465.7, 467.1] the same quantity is 0.9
